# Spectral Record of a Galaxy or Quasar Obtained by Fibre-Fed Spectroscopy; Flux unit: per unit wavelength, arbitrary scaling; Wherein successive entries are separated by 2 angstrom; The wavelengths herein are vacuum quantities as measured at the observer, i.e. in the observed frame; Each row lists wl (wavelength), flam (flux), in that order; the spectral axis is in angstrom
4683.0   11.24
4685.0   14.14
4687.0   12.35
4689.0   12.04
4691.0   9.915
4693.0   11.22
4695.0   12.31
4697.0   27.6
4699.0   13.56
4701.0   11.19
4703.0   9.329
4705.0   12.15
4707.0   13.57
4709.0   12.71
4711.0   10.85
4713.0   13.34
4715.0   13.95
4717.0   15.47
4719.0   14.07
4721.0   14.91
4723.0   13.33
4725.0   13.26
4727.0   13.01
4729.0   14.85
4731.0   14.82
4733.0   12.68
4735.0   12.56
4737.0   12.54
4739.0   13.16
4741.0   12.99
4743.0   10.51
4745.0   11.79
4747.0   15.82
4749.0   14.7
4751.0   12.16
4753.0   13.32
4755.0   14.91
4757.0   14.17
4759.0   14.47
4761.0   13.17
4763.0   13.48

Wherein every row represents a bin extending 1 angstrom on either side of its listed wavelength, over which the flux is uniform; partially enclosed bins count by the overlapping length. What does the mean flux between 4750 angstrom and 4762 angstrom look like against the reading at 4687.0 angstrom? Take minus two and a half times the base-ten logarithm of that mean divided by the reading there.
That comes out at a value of -0.11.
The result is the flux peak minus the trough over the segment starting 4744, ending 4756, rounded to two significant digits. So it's 4.0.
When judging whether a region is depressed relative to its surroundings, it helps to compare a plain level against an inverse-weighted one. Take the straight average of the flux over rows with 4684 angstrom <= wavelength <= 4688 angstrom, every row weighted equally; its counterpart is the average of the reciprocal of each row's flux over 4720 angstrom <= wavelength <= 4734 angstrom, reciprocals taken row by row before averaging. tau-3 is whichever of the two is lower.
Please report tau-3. 0.073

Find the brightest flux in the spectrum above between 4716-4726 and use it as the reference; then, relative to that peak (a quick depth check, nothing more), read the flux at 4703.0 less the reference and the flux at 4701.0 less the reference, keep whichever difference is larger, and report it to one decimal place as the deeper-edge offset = -4.3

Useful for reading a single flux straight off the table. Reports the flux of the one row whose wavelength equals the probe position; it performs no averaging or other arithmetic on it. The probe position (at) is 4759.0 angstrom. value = 14.47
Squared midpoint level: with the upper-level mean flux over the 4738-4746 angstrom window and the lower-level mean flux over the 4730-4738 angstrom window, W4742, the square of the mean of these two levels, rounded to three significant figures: 160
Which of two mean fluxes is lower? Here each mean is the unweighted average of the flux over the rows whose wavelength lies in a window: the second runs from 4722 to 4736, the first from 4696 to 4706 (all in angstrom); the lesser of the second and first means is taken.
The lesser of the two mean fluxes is 13.5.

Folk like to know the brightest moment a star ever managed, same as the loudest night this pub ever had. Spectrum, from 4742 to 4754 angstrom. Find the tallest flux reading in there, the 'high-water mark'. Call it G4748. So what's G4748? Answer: 15.82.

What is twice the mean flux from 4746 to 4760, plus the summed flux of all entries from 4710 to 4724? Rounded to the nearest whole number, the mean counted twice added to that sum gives 124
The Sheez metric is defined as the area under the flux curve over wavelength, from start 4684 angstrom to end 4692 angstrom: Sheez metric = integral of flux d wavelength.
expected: 97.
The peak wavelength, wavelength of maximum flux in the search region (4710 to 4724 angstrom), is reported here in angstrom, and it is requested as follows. 4717.0 angstrom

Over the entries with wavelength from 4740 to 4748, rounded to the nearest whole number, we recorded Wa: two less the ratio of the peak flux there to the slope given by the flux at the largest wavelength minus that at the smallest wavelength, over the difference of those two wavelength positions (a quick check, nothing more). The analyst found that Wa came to -32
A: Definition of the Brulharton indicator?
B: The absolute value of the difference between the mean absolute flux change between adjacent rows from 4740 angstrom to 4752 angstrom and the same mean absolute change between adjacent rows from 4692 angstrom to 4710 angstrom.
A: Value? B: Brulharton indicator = 2.7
